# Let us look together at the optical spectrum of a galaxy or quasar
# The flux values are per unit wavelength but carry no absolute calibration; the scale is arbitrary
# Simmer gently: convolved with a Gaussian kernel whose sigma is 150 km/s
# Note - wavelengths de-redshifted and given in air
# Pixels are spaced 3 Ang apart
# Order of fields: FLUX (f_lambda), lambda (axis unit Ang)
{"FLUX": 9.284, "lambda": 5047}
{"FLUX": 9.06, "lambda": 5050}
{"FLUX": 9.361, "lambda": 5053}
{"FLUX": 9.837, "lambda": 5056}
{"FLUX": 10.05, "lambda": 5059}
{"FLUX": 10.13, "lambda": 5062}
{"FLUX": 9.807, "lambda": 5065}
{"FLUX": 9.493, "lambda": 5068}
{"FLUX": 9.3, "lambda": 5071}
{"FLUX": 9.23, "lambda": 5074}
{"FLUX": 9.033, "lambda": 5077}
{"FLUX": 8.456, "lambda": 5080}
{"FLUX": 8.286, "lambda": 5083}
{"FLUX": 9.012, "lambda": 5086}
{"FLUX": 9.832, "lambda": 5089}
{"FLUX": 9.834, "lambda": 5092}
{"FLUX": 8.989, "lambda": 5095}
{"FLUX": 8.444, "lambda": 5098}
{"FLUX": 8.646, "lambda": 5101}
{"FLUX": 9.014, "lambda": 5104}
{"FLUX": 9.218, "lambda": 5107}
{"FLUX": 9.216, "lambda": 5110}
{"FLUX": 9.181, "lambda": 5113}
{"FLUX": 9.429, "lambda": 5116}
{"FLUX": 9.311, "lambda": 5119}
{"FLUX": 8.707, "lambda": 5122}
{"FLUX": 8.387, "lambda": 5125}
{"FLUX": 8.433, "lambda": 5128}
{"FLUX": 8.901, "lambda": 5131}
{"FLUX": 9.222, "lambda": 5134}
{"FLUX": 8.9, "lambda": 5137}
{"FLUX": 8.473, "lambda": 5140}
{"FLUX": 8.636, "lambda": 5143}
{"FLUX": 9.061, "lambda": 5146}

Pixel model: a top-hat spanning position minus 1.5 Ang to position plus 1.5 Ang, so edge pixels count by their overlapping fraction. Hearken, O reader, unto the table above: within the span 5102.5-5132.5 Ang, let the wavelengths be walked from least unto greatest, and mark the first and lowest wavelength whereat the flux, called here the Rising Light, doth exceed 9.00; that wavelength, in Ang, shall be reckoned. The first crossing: 5104 Ang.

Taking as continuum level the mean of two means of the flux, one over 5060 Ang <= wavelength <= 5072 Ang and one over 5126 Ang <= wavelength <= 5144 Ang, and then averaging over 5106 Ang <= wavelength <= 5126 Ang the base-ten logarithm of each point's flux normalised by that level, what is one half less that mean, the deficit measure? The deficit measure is 0.508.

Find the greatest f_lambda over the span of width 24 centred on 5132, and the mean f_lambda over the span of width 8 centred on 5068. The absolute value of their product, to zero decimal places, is 88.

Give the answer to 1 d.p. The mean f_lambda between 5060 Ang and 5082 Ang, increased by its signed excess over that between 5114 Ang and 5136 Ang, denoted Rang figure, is 9.8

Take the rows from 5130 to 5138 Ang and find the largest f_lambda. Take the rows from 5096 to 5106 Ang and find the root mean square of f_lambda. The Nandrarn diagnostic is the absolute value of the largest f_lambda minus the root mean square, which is 0.52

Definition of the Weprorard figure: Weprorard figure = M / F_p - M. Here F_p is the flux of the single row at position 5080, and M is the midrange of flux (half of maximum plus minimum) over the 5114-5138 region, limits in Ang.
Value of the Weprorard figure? -7.85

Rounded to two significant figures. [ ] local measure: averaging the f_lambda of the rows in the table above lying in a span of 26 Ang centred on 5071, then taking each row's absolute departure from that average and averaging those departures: 0.50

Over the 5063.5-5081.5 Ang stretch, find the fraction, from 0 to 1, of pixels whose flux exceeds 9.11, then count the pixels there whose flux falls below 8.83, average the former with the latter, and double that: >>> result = 1.7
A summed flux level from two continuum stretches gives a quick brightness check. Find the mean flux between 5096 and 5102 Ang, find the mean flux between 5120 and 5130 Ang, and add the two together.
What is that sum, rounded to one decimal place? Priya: 17.1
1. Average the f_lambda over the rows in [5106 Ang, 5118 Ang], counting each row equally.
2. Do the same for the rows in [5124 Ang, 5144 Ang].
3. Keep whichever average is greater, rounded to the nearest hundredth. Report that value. 9.26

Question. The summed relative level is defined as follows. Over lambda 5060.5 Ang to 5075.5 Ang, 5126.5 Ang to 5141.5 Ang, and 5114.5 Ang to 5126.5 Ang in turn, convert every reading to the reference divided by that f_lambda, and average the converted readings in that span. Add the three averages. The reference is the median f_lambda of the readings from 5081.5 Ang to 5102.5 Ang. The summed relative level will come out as 2.968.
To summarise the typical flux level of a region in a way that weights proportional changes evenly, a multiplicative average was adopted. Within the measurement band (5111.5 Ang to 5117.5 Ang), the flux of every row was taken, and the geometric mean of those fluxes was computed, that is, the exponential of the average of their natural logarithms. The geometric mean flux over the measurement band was 9.3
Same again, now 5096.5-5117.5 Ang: 9.0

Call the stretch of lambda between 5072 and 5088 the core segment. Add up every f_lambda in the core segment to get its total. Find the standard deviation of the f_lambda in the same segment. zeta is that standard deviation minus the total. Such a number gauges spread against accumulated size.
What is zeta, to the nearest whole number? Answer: -44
